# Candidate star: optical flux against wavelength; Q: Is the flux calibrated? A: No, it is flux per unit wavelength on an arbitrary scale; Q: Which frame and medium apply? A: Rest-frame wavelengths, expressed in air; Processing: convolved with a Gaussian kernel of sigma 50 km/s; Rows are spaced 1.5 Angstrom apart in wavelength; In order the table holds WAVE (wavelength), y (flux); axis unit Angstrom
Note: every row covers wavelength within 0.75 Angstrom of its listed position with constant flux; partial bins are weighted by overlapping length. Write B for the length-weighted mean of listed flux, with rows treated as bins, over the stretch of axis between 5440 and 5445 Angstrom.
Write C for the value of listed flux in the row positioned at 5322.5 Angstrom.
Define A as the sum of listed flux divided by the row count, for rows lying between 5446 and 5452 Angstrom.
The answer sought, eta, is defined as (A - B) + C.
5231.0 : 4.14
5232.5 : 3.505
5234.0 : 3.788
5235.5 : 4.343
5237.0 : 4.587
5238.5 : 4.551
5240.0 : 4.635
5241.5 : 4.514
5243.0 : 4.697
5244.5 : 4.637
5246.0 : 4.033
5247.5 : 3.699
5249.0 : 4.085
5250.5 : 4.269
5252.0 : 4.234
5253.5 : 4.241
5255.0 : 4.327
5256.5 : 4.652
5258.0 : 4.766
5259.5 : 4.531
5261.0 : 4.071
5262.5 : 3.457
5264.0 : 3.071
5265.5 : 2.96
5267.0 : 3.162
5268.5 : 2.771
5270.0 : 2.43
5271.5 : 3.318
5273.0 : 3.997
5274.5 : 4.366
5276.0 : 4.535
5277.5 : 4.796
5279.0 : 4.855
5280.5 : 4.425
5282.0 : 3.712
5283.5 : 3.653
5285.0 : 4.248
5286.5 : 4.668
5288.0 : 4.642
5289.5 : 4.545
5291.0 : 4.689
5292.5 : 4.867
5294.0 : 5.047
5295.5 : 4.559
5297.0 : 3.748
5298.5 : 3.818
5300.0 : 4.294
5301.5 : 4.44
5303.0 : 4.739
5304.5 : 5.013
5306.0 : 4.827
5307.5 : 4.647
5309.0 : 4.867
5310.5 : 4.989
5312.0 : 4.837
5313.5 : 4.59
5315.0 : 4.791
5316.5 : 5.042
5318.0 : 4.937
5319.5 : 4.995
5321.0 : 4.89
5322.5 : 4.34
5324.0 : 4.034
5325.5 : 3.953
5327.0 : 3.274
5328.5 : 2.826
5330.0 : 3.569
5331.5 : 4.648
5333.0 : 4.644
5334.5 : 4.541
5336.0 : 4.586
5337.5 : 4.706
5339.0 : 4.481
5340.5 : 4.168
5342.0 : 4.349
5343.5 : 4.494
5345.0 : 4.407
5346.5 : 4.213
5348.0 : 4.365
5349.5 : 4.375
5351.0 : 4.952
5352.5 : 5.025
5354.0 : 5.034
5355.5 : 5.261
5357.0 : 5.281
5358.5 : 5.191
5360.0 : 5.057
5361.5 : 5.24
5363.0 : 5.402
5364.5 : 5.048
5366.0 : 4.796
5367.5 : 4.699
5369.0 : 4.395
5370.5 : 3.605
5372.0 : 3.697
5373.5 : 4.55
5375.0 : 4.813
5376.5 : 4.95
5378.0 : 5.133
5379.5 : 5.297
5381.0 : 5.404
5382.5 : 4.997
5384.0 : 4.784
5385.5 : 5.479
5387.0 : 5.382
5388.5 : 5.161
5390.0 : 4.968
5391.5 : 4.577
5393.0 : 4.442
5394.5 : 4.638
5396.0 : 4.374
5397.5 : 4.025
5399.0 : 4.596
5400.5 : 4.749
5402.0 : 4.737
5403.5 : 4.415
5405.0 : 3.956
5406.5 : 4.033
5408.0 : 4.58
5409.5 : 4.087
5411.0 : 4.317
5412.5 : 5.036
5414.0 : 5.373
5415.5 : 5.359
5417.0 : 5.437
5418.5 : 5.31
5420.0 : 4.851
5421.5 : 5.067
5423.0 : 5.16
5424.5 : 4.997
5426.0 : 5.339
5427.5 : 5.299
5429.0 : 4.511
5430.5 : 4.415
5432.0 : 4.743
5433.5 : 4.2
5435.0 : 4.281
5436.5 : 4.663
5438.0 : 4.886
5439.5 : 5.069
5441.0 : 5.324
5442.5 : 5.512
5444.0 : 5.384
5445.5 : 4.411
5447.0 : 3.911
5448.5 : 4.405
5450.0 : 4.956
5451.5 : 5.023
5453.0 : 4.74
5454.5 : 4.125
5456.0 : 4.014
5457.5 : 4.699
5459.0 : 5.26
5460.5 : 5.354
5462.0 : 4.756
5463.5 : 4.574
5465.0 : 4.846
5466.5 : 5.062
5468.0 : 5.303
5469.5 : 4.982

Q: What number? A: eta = 3.6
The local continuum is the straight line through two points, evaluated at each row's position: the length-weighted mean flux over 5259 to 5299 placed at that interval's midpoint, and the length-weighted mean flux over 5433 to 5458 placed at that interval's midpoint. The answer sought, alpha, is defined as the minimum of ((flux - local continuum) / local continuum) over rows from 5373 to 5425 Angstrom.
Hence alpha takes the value -0.13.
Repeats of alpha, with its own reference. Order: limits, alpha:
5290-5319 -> -0.09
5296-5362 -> -0.33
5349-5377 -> -0.18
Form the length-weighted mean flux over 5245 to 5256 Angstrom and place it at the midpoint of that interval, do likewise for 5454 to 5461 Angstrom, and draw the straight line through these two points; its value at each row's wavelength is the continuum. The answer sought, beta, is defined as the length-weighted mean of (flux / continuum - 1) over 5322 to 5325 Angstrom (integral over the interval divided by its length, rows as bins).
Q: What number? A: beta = -0.04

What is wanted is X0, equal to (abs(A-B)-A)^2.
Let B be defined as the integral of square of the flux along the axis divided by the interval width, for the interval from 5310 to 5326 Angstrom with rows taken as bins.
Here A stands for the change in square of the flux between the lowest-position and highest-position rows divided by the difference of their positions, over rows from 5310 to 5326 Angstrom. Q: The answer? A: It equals 541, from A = -0.6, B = 22.0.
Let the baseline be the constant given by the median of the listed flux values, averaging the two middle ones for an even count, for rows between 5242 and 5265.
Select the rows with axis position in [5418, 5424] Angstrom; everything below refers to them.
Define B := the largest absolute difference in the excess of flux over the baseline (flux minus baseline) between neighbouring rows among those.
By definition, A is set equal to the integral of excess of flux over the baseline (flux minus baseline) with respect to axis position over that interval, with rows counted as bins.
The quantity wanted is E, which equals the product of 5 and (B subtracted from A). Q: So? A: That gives 23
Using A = 5.1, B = 0.46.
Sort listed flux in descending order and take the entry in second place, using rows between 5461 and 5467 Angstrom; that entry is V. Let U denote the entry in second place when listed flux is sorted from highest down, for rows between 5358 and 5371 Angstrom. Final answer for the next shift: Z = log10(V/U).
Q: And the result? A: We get -0.03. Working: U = 5.24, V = 4.846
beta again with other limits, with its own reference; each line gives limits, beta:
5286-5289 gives 0.09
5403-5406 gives -0.09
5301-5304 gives 0.08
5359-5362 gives 0.16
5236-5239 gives 0.11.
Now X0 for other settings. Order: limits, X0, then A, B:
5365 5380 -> 424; 0.4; 21.3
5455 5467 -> 458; 0.9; 23.2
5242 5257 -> 343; 0.0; 18.4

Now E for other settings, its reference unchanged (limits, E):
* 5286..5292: 11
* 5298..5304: 2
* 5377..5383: 27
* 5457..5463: 20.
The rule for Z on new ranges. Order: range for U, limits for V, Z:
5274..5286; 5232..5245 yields -0.01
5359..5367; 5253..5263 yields -0.05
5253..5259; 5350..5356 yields 0.03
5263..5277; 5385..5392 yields 0.09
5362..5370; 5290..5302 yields -0.02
